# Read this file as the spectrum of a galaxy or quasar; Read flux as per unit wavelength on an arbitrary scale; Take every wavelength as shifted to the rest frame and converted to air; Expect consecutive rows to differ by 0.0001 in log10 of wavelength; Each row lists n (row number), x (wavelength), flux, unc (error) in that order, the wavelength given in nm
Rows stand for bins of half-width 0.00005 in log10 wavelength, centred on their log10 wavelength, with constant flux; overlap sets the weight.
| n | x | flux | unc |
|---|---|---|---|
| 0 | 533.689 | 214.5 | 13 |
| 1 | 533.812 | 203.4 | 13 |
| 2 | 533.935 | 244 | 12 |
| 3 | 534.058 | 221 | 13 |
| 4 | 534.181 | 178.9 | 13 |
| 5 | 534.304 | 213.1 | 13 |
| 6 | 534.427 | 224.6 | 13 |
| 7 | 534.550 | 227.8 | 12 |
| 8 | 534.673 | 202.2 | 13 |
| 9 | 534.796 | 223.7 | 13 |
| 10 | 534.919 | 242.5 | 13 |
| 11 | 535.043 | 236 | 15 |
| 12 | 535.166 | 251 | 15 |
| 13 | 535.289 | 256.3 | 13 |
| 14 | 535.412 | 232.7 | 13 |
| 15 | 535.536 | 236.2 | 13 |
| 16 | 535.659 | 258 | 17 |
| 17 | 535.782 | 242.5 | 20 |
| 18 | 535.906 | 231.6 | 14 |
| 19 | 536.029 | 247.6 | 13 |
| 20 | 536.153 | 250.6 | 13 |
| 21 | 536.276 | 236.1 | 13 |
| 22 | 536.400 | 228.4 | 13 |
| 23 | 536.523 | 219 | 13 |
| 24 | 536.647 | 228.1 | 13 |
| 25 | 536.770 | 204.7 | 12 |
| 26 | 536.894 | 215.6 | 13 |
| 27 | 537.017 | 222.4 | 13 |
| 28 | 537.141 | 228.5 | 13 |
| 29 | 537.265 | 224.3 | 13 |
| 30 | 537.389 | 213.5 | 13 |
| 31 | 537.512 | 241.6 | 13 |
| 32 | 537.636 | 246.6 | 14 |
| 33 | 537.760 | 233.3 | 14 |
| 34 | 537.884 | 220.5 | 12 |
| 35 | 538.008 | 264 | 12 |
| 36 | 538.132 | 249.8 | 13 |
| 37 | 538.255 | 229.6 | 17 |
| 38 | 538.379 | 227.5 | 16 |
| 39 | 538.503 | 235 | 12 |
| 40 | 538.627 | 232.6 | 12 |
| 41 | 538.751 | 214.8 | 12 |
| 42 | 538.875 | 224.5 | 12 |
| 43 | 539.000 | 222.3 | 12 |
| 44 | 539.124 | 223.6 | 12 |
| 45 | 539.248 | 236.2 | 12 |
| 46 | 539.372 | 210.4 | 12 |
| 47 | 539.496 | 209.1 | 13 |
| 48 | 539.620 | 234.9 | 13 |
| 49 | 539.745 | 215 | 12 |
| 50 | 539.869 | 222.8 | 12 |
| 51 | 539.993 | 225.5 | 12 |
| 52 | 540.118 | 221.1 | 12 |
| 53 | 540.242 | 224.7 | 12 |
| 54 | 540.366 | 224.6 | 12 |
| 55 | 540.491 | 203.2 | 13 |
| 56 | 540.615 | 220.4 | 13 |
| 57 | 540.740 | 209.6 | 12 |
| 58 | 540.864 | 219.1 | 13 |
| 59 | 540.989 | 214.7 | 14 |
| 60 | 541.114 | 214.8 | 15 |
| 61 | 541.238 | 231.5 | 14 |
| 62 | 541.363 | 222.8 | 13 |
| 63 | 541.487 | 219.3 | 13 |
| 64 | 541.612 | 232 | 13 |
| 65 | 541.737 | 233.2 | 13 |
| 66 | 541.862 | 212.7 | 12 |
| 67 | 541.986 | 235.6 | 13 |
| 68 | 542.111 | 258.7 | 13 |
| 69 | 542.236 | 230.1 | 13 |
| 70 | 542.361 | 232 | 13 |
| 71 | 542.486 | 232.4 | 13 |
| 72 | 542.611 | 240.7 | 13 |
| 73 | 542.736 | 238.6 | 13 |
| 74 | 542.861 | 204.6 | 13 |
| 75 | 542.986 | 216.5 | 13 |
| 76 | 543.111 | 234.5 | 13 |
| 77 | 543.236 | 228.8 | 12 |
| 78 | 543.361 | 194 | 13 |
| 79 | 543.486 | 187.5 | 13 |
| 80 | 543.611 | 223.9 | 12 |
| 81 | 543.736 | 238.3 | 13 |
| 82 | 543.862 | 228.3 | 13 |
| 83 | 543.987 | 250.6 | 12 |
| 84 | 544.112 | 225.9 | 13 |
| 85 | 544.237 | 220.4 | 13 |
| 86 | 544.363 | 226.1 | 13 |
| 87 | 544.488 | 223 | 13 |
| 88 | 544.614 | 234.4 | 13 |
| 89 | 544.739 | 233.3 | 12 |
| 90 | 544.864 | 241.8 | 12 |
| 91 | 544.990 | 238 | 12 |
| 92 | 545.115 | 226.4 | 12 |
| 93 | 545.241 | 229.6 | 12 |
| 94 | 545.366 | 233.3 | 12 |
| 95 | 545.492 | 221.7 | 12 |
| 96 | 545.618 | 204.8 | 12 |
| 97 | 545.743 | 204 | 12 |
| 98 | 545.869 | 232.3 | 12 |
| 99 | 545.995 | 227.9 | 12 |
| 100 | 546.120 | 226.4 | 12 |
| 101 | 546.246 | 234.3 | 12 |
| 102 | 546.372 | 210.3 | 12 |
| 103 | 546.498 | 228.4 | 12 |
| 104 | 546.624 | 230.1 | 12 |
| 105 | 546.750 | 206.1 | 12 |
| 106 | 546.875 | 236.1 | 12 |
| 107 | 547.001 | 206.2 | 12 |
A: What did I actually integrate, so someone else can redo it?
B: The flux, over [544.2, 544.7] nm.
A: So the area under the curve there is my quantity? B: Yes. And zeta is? 113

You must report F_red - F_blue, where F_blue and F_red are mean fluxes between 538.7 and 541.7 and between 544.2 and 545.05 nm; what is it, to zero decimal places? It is 10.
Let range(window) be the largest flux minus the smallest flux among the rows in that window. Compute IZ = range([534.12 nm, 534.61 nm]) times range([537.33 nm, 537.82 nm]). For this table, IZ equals 1619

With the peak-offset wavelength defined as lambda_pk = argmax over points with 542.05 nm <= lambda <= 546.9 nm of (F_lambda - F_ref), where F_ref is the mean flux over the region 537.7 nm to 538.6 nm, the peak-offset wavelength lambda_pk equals 542.111 nm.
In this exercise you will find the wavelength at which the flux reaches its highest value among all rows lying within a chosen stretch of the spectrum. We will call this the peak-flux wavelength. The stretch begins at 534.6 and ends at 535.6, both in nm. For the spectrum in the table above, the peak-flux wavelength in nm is 535.289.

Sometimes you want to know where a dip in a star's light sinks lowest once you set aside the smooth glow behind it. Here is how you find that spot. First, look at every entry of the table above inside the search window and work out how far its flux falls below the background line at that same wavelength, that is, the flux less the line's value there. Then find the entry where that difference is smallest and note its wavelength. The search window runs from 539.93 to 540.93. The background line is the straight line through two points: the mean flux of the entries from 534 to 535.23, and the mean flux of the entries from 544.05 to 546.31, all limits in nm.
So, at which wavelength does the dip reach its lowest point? 540.491 nm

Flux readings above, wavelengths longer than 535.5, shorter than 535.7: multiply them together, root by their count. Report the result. 247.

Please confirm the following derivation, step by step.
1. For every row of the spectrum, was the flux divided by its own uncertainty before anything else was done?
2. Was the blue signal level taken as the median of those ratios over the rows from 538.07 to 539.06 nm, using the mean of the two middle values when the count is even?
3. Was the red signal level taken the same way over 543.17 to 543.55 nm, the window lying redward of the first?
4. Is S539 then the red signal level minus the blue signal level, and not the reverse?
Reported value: -3.7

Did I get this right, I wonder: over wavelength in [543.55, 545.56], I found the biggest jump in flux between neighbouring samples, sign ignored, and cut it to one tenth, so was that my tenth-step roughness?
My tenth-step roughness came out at 2.5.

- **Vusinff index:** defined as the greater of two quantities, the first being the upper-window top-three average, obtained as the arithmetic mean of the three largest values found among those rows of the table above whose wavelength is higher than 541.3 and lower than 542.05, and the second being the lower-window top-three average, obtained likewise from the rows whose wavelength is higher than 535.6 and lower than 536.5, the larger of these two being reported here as 252.1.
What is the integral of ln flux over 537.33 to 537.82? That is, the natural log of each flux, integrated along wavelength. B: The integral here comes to 2.7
